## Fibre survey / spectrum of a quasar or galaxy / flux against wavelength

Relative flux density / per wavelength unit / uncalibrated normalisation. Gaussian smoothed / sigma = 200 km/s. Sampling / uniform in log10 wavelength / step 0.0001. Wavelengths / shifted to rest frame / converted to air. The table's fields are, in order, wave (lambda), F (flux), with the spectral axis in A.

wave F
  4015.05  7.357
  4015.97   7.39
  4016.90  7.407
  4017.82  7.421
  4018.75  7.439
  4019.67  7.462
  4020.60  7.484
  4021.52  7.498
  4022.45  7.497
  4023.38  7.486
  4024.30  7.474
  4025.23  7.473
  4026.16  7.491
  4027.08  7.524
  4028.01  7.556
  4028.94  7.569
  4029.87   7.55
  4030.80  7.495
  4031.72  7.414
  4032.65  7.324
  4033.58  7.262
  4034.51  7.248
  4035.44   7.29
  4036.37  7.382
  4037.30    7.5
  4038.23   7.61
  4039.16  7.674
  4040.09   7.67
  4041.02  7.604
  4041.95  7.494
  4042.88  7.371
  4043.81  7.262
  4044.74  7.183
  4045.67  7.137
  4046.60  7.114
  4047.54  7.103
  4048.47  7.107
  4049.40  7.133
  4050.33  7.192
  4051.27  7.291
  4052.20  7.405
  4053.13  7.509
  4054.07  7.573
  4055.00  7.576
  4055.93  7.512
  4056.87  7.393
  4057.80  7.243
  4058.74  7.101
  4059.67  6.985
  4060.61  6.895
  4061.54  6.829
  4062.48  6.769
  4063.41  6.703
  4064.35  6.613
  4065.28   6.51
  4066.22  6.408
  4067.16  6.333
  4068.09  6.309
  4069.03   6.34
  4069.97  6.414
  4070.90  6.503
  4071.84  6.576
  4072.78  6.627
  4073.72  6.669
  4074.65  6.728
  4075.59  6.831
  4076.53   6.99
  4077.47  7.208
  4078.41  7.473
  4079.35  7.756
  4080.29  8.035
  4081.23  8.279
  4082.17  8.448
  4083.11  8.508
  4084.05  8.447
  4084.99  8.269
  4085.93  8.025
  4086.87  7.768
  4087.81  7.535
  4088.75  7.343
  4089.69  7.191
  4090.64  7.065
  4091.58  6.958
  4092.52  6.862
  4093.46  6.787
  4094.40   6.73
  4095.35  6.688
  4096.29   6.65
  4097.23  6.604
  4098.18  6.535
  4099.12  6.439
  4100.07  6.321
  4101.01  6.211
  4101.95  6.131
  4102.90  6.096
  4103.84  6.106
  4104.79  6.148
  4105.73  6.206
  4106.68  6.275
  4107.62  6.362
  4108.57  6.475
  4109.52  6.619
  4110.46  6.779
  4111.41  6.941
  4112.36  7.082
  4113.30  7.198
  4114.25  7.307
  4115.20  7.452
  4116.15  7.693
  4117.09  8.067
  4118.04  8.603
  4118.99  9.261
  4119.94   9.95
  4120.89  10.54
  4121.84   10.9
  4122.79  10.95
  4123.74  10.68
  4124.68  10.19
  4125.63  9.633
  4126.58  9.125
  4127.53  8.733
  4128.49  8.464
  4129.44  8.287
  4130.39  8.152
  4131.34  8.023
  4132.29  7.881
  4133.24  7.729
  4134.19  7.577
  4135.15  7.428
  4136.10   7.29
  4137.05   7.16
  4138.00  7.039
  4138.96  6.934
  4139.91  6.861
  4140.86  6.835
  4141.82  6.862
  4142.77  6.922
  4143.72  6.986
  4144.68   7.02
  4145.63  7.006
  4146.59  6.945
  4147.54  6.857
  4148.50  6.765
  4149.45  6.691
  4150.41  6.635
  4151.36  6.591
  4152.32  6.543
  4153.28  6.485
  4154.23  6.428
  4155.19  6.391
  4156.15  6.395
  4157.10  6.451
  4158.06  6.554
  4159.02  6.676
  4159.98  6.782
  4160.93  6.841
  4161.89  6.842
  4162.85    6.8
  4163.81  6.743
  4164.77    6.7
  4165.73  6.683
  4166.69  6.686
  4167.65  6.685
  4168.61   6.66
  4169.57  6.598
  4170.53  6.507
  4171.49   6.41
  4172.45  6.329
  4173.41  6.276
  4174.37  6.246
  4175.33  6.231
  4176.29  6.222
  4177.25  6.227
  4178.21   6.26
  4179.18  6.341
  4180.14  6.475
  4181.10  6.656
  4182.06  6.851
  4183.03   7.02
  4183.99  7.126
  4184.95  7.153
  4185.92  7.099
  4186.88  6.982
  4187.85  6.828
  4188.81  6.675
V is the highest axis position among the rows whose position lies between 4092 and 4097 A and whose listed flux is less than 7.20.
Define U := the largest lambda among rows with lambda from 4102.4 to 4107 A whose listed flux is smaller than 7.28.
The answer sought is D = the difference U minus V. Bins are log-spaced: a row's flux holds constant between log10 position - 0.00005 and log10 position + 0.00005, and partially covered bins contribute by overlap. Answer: 10.4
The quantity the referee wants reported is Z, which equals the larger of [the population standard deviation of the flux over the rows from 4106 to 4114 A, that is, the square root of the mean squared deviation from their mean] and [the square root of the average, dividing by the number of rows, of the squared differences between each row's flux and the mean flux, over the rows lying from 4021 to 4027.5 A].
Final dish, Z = 0.32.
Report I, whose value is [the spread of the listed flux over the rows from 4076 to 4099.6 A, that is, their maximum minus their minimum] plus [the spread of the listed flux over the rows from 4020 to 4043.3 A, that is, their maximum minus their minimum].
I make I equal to 2.5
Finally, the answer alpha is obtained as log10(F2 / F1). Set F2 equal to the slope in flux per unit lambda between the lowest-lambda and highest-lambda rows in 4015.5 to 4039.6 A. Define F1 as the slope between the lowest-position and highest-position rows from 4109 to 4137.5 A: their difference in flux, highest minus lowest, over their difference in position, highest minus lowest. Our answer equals -0.2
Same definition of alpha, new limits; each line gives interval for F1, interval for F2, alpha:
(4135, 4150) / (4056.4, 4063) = 0.3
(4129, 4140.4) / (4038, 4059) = -0.7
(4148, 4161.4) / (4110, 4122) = 1.8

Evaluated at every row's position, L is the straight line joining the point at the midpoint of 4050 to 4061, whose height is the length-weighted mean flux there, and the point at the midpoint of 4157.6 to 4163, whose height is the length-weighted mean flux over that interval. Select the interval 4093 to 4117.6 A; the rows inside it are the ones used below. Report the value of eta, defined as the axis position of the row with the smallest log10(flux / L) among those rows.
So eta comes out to 4102.90 A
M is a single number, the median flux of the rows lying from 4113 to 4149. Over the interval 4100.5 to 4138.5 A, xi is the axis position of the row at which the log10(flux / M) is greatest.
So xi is 4122.79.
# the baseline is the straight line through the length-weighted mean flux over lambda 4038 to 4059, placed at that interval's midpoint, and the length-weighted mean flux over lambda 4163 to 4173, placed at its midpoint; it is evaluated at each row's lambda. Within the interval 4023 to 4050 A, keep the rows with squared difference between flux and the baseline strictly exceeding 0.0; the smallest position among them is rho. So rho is 4023.38 A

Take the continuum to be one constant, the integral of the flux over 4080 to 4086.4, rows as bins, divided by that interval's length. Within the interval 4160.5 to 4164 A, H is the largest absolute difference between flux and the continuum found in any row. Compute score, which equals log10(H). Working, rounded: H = 1.6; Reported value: 0.19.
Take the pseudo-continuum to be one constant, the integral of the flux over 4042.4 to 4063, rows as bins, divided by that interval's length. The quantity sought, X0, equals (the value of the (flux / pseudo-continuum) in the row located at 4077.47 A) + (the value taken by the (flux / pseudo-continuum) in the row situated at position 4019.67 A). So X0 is 2.03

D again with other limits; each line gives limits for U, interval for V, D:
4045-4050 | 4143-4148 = -98.1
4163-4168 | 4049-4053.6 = 117.3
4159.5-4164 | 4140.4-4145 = 19.1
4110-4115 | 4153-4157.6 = -43.8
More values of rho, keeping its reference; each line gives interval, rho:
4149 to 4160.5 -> 4149.45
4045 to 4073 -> 4045.67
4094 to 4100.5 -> 4094.40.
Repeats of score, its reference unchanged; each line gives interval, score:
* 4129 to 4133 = -0.38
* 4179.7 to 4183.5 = 0.26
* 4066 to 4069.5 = 0.30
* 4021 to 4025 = -0.08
